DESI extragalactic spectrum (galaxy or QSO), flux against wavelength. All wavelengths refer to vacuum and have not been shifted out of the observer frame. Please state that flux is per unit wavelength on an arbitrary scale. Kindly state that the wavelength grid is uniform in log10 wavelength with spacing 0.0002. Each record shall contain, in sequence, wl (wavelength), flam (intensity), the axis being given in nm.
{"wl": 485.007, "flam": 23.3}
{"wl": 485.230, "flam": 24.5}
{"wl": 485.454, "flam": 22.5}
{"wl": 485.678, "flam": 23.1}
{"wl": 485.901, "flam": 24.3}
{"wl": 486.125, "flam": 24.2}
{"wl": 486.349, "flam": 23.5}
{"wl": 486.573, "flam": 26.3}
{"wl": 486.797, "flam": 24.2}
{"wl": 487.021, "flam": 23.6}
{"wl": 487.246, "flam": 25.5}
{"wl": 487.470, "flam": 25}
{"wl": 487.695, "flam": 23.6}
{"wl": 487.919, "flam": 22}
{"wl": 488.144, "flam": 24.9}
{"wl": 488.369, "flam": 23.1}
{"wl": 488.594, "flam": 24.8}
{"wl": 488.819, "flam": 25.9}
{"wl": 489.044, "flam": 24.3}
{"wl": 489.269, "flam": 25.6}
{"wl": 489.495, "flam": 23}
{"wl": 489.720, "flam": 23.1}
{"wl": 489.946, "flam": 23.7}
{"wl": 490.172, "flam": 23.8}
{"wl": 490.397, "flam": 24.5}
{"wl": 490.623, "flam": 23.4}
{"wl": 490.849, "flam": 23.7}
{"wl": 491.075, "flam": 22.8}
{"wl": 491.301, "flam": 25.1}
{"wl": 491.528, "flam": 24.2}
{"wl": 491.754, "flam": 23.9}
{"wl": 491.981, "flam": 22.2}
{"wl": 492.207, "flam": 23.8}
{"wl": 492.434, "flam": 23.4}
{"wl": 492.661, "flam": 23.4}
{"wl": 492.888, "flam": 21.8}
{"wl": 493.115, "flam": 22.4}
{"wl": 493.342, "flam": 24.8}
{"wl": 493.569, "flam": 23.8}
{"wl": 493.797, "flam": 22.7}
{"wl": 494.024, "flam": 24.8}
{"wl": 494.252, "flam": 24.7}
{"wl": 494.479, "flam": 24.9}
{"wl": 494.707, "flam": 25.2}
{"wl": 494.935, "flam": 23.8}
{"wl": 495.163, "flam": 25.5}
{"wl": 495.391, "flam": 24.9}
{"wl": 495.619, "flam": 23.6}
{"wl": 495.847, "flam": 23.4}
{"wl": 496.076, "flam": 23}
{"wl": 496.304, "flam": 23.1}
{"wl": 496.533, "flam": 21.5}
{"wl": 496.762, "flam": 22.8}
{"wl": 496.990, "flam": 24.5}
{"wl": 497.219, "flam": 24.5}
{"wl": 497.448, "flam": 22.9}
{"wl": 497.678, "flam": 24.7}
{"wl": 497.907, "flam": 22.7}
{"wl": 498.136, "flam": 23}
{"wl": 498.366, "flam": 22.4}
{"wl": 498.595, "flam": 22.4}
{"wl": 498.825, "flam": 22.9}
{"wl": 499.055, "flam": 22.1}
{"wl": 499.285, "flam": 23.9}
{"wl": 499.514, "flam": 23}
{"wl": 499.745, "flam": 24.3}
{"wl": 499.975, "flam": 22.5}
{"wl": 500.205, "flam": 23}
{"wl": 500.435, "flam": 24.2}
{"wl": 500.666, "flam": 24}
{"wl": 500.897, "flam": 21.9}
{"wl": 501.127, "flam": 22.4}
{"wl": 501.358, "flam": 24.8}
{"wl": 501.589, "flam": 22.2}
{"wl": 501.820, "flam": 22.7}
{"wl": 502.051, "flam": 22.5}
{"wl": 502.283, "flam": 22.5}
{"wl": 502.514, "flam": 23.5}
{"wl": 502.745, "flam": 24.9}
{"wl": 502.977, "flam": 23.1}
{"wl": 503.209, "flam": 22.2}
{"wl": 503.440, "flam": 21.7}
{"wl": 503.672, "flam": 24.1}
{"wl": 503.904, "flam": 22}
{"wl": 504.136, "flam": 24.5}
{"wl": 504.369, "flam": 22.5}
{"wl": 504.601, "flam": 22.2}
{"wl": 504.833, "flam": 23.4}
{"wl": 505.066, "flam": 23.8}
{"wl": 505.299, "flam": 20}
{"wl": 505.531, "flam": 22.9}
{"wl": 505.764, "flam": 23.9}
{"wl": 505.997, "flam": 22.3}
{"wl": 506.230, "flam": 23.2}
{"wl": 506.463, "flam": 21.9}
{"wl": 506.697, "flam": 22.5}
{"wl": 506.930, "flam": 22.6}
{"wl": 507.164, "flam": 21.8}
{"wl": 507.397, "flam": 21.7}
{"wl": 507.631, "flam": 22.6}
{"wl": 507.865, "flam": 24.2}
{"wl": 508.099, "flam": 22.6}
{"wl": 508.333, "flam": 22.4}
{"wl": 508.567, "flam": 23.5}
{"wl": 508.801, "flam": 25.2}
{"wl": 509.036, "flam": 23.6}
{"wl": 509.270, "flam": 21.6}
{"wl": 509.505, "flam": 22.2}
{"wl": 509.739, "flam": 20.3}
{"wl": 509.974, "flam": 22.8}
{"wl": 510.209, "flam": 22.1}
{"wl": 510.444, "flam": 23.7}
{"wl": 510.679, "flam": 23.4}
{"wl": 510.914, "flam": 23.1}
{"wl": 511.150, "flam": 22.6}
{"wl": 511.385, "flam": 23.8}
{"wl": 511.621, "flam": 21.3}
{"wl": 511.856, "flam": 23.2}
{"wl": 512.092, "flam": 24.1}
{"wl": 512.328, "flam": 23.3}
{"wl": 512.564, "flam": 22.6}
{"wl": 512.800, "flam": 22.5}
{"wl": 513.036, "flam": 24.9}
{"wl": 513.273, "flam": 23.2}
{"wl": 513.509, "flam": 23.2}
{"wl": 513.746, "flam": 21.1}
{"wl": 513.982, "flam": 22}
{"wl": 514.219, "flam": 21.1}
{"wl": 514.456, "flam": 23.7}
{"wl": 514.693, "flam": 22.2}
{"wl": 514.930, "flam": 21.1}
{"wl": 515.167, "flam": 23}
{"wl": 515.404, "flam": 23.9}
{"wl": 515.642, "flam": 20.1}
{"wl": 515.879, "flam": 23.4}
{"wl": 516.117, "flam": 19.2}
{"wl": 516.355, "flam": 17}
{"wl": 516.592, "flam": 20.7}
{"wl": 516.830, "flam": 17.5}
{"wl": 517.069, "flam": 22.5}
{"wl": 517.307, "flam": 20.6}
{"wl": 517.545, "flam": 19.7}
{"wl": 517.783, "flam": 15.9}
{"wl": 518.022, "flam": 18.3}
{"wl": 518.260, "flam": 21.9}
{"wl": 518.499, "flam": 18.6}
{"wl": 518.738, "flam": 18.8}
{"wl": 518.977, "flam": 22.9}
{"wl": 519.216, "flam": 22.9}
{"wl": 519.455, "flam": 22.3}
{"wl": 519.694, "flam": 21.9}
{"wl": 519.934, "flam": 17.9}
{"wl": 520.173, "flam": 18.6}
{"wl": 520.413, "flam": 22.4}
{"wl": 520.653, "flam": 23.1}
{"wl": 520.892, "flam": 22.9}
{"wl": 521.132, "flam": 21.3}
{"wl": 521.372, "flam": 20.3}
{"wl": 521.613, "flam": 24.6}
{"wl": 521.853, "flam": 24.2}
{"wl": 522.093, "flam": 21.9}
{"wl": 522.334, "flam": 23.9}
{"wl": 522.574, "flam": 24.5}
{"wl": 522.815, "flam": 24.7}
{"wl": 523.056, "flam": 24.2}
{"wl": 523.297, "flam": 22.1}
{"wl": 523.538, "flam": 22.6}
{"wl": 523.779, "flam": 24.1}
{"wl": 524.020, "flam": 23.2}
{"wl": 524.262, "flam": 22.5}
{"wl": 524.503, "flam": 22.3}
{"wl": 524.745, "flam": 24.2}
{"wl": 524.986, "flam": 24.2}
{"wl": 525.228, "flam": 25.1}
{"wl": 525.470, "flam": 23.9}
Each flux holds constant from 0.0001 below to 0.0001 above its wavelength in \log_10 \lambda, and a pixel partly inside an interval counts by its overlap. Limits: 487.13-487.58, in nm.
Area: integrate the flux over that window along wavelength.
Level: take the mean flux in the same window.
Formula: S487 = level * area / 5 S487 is 57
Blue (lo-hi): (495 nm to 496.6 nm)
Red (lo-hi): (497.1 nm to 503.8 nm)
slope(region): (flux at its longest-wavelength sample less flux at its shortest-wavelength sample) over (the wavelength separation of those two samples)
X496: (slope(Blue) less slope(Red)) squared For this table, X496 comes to 8.17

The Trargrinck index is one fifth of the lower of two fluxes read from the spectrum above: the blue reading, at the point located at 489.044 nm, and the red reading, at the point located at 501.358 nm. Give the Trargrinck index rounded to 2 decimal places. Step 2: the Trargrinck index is 4.86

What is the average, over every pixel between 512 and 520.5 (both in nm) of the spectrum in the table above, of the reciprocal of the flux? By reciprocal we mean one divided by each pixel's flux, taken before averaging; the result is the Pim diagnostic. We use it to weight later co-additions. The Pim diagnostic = 0.048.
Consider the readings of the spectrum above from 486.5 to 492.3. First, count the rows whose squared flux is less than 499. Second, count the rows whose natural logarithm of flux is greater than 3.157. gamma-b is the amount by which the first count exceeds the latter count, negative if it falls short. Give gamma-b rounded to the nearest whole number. -17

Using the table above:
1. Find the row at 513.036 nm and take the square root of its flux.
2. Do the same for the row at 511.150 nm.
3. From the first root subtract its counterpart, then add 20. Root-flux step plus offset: 20.2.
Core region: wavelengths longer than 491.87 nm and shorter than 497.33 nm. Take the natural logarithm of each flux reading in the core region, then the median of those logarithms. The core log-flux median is 3.17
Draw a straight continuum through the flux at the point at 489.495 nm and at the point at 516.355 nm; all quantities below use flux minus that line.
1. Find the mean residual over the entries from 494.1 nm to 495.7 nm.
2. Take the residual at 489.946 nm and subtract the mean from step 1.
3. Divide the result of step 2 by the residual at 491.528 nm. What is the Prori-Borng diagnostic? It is -1.3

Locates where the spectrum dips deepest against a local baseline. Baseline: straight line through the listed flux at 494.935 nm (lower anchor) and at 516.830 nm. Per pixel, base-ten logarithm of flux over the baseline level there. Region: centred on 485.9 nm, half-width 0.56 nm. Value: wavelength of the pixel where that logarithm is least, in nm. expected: 485.454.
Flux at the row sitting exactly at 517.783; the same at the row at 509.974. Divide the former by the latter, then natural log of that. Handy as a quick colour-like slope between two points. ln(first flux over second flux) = -0.360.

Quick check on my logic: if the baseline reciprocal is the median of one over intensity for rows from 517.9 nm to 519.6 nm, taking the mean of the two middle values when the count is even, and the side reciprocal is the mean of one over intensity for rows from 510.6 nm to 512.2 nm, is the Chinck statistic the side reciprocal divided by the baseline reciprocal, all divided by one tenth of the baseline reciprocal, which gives 208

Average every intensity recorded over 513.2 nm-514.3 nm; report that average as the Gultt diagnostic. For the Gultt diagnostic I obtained 22.12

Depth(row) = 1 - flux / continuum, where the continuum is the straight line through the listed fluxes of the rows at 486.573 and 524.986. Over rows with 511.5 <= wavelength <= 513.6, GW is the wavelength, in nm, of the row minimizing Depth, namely 513.036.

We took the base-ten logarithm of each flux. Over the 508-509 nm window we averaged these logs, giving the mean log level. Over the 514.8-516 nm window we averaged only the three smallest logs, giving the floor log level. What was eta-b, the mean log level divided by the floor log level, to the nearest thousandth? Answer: 1.030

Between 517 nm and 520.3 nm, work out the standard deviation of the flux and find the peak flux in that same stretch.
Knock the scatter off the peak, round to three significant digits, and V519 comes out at 20.7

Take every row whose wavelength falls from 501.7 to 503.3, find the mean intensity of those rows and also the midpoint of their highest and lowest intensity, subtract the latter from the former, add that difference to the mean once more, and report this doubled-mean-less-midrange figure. 22.6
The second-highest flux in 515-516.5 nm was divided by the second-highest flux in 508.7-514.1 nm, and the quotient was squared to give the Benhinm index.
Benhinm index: 0.88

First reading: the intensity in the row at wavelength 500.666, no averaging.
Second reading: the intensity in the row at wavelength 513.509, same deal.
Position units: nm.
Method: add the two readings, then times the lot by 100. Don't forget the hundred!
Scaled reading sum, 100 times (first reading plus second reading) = 4720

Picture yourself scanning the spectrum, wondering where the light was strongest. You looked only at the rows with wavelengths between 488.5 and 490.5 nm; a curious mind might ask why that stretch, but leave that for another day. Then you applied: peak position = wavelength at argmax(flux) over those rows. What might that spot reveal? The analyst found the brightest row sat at 488.819 nm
